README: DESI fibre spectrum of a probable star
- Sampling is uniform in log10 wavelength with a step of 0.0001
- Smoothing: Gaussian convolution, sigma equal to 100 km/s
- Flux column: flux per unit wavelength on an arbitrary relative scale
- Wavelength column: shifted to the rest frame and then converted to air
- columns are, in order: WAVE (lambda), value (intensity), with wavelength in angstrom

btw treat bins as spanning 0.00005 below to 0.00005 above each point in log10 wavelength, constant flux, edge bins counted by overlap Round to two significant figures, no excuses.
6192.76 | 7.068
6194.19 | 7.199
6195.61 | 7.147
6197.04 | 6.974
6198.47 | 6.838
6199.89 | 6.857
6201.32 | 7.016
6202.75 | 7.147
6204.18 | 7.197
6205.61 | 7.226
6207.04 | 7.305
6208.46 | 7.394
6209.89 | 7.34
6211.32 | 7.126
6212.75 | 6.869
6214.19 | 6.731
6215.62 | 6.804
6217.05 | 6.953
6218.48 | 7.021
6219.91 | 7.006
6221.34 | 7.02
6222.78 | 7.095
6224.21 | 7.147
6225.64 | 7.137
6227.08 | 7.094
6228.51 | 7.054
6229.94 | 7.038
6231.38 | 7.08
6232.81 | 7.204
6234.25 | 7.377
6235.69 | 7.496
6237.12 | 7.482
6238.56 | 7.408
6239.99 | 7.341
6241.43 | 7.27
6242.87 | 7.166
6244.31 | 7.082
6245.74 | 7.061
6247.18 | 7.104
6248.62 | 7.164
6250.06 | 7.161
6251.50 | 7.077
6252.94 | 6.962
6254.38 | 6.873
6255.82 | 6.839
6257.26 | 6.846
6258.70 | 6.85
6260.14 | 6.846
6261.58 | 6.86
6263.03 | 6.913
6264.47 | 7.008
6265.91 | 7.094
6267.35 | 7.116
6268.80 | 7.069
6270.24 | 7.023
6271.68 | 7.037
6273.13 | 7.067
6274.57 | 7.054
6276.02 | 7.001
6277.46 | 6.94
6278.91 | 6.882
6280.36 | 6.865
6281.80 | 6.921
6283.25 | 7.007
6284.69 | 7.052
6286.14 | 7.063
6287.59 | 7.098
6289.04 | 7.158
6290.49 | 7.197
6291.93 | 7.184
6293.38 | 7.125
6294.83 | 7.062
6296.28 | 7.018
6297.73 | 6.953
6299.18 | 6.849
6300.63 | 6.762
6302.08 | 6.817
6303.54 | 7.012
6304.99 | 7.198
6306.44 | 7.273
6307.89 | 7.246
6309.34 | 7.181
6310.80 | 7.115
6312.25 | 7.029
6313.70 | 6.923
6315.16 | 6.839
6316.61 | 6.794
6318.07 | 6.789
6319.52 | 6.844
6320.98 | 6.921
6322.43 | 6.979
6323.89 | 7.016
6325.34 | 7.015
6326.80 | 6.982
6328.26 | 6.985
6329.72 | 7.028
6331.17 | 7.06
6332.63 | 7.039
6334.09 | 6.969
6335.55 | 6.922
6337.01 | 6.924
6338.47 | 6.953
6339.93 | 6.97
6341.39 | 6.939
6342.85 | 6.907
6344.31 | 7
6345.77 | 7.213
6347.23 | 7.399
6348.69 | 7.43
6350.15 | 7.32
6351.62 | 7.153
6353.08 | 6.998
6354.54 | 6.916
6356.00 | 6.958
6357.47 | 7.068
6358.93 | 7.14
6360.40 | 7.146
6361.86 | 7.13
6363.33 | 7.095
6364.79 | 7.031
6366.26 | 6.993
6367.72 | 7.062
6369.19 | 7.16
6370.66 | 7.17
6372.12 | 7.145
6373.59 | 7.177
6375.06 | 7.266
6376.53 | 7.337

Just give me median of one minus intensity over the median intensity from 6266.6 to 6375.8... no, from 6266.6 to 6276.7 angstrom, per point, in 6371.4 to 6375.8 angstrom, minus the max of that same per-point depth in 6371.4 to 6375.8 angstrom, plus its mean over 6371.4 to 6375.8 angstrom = -0.025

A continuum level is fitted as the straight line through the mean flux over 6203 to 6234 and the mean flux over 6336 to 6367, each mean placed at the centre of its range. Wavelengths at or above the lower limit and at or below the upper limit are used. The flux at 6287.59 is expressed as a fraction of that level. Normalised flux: 1.00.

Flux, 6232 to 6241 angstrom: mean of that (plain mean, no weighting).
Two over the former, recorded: 0.271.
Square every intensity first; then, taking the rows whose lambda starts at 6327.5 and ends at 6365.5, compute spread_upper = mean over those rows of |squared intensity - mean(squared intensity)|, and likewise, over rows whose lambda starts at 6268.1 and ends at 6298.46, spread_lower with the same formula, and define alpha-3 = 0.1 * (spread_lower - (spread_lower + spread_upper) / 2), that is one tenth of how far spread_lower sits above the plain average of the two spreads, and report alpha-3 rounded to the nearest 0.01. -0.03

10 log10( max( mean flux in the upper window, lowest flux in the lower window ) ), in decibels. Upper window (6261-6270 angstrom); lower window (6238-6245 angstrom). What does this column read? 8.50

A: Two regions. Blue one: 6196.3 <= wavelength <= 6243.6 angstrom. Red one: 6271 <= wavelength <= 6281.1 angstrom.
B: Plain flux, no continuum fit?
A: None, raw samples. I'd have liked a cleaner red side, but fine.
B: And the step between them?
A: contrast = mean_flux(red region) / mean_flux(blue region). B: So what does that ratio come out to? 0.98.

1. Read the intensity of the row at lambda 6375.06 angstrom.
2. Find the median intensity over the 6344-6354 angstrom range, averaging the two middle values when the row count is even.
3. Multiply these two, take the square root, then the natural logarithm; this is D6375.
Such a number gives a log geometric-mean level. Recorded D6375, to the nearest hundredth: 1.98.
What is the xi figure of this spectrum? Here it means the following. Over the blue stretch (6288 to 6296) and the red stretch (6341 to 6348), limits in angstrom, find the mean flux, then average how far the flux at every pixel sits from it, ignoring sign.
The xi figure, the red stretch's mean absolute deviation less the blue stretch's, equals 0.13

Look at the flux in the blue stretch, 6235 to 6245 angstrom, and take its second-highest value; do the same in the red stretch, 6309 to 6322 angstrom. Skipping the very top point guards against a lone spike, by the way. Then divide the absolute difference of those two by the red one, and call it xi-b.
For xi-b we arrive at 0.052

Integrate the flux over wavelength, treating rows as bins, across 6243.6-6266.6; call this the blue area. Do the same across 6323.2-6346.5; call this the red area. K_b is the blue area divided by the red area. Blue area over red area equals 0.99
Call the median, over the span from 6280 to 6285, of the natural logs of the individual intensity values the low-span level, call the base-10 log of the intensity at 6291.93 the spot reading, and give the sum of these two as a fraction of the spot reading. 3.27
